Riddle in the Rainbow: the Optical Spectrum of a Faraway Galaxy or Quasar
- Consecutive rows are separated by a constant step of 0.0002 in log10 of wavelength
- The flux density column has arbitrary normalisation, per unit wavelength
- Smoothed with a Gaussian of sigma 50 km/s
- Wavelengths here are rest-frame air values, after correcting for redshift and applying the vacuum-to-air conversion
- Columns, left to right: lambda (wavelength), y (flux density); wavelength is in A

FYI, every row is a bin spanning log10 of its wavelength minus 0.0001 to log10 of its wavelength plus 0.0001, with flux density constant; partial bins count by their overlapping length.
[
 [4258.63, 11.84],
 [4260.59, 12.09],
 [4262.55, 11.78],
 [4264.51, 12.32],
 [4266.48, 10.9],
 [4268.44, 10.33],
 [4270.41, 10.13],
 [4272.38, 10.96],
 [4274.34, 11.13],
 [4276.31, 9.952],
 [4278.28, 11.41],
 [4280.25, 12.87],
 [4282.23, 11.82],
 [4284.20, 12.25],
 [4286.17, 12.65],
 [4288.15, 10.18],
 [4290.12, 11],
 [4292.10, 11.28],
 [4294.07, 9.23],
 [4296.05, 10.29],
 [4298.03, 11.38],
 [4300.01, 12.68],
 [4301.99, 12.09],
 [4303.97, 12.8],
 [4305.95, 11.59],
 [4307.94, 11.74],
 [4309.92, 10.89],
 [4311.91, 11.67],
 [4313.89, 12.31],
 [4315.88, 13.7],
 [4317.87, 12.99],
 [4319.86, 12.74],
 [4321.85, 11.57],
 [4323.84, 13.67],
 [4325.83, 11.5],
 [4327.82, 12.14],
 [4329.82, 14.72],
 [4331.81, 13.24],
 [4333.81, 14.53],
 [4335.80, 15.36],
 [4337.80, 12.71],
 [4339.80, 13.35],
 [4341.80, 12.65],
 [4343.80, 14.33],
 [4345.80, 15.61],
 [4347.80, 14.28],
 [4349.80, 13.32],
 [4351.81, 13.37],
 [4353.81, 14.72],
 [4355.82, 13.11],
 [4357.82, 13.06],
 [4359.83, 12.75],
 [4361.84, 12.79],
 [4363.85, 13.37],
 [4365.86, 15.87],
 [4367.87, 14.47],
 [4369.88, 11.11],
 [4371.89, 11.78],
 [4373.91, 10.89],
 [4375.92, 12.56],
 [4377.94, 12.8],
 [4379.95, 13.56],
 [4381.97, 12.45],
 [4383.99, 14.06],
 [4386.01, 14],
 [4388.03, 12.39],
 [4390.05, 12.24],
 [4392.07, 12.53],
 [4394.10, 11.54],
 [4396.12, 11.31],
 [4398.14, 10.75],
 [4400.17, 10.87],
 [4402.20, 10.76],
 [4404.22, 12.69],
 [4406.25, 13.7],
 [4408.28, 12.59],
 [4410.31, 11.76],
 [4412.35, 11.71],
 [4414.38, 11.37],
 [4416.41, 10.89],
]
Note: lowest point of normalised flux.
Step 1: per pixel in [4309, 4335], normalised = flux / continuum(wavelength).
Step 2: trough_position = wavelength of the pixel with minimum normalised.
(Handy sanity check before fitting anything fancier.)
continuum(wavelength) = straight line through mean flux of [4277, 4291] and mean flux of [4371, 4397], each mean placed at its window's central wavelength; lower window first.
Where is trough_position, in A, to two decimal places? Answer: 4309.92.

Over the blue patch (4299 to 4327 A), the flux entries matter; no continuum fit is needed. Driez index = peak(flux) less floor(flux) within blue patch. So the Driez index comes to 2.8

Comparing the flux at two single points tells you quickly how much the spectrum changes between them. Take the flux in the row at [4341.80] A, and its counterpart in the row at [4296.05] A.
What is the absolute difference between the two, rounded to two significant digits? 2.4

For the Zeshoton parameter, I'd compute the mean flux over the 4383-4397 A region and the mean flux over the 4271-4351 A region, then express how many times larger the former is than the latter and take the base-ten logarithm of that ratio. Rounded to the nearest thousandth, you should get 0.008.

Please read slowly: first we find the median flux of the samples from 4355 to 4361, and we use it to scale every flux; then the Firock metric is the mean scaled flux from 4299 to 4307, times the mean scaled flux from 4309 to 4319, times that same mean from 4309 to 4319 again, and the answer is 0.84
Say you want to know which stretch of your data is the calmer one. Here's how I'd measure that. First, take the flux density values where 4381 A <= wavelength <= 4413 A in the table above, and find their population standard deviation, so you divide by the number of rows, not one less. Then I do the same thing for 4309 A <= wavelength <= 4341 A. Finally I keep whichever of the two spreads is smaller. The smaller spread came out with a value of 1.035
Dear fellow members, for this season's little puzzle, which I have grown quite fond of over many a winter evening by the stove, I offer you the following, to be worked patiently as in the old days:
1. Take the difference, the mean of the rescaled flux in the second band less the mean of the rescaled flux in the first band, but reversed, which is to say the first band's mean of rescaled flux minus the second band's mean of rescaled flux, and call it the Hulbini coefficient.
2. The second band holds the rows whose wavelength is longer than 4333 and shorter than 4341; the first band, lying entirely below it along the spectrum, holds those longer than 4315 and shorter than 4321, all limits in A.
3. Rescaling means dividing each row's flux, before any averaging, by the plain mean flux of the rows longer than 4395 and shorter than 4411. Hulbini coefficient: -0.072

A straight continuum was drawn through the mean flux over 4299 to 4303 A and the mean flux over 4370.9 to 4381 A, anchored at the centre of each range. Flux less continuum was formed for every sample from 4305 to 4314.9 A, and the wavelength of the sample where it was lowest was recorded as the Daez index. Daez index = 4309.92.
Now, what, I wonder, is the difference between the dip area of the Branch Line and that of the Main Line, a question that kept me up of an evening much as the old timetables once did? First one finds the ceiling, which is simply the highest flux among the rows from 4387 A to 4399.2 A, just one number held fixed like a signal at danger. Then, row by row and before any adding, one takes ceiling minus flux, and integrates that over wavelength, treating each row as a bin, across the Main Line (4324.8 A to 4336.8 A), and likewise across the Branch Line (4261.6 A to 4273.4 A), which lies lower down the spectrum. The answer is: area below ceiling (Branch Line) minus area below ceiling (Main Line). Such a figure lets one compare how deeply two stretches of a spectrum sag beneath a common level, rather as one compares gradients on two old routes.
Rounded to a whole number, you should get 30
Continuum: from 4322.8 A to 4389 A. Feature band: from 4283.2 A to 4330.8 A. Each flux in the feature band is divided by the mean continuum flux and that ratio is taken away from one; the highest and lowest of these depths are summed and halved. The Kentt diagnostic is 0.10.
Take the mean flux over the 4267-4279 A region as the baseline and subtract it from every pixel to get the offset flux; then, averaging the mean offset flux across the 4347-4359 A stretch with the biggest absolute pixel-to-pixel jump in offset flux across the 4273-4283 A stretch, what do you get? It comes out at 2.2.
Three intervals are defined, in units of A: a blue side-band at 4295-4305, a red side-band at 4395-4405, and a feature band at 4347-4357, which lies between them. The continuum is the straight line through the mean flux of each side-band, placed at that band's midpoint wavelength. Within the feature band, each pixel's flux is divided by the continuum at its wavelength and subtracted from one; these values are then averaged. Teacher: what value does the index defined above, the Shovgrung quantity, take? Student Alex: -0.191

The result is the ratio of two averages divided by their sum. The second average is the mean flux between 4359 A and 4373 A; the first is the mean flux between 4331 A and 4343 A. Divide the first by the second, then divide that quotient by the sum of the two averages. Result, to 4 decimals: 0.0387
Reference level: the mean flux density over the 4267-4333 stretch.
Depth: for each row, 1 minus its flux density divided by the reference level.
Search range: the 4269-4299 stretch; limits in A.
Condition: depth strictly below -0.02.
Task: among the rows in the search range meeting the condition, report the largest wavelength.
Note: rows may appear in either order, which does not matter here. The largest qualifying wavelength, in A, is 4286.17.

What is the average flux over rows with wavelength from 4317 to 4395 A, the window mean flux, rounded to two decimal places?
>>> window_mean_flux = 13.18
